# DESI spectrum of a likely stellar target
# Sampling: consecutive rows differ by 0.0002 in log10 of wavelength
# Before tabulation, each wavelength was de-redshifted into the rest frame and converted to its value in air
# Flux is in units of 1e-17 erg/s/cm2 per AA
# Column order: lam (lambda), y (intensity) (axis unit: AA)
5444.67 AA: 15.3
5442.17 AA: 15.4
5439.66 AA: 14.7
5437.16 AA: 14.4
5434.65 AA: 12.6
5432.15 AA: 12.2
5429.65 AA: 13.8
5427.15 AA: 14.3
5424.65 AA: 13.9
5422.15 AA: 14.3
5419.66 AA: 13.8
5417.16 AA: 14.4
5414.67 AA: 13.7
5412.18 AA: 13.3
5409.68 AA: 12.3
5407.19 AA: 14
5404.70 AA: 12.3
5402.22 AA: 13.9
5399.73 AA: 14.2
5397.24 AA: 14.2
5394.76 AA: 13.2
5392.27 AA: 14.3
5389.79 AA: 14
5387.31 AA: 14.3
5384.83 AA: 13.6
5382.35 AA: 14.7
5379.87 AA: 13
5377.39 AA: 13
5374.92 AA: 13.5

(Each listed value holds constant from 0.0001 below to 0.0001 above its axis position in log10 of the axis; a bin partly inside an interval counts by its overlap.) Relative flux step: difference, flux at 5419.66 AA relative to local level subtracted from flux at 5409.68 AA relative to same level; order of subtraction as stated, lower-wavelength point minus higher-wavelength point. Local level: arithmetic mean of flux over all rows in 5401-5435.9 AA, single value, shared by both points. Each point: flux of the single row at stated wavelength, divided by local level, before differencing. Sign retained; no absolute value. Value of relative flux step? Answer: -0.111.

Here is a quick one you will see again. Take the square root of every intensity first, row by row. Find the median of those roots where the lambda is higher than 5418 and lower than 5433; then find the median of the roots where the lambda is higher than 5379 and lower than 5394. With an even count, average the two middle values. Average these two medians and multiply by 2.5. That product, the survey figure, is 9.35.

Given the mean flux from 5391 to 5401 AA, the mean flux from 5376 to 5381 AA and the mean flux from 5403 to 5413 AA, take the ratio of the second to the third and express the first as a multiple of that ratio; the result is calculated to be 13.9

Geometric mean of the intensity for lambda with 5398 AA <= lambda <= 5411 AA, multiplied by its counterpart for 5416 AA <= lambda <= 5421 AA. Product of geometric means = 188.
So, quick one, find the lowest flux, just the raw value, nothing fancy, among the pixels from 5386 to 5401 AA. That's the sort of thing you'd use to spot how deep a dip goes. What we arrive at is 13.2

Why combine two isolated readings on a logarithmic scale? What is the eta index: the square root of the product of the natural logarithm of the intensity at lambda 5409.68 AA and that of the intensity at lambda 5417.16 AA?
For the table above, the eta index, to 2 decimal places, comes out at 2.59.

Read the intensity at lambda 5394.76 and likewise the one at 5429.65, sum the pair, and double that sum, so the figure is 54.0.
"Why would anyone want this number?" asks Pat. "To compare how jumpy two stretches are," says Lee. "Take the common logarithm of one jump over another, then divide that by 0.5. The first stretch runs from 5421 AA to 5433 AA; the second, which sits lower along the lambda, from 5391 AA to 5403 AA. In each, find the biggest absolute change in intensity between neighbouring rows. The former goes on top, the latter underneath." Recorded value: 0.33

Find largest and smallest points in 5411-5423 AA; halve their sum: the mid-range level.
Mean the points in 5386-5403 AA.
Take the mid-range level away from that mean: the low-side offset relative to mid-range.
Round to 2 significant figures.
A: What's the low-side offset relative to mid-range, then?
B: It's 0.16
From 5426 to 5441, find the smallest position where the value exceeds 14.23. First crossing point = 5427.15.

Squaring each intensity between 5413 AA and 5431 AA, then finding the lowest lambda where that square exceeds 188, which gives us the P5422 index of 5417.16 AA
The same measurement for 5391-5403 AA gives 5392.27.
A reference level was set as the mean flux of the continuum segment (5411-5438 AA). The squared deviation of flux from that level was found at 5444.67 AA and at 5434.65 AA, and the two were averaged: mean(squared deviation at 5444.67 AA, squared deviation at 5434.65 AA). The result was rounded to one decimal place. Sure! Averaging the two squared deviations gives 1.9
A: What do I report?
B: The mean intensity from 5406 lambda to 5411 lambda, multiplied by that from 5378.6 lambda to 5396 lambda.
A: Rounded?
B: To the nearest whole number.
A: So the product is 182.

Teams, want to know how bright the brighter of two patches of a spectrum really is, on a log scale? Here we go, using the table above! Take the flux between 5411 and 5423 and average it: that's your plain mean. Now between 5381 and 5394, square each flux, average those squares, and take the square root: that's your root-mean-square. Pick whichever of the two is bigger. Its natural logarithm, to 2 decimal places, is 2.65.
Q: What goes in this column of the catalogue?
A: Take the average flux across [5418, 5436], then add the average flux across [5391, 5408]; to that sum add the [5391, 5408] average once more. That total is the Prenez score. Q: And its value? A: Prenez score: 41.0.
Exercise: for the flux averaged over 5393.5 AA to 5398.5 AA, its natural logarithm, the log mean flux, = 2.62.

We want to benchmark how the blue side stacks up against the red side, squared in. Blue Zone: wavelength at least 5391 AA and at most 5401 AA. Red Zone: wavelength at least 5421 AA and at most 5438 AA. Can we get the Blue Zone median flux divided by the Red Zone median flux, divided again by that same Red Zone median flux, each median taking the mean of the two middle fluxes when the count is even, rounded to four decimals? 0.0735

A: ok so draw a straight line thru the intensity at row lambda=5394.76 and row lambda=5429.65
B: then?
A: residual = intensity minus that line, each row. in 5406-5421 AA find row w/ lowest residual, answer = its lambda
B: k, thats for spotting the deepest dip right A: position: 5409.68 AA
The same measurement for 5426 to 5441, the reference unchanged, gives 5432.15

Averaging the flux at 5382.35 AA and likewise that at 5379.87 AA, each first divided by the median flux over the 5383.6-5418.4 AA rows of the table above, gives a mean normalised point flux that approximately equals 0.99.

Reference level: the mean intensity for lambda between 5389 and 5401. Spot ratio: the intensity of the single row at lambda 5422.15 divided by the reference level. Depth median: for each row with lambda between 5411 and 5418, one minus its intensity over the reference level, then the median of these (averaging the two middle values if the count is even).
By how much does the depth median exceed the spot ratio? -1.00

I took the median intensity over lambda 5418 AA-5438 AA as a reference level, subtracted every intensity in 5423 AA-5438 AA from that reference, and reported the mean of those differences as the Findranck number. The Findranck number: 0.32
